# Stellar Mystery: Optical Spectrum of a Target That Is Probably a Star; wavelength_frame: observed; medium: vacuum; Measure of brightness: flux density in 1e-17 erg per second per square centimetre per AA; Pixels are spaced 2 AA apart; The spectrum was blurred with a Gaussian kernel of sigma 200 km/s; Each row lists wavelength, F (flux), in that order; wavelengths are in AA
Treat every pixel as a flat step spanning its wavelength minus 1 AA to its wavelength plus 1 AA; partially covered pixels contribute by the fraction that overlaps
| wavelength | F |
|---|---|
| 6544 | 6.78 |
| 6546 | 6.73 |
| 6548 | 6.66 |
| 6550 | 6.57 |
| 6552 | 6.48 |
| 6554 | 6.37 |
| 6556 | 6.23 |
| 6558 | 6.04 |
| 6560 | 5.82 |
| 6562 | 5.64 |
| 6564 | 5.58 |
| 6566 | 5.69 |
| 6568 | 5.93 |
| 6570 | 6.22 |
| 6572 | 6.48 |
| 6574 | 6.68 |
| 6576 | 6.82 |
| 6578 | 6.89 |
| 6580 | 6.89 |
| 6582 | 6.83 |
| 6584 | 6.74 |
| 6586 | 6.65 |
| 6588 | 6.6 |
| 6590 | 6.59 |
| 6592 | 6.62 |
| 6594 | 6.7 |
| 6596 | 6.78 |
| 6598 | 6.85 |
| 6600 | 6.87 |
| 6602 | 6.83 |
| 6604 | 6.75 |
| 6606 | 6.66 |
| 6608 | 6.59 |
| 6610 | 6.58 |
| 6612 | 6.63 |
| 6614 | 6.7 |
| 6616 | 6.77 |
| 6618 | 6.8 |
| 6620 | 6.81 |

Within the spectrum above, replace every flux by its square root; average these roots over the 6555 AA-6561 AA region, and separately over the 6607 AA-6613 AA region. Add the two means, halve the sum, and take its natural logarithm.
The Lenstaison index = 0.921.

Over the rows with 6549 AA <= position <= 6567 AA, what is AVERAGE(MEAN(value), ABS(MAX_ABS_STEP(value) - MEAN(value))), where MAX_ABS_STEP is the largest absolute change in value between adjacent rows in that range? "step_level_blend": 5.94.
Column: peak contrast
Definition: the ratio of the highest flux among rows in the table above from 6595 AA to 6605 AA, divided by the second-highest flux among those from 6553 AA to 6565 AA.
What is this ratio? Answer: 1.10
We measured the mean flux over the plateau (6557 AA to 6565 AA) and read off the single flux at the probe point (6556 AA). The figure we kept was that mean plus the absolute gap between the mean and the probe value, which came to 6.23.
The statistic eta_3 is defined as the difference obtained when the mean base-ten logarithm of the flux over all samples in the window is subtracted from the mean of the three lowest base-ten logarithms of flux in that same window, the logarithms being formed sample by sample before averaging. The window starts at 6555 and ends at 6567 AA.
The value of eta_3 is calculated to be -0.015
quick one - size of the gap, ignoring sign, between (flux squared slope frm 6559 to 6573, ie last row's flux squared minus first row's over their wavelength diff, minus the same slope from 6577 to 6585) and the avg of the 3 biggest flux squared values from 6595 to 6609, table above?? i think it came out 45.9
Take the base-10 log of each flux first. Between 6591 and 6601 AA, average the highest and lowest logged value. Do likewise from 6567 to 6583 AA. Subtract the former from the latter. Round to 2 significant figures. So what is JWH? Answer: -0.023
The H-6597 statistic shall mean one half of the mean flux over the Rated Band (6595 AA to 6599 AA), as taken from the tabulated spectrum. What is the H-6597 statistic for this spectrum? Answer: 3.4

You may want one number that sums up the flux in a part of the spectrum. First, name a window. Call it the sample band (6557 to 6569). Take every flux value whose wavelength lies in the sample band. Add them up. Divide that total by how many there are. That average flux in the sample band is 5.78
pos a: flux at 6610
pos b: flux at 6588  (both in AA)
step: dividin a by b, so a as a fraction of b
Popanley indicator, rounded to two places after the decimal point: 1.00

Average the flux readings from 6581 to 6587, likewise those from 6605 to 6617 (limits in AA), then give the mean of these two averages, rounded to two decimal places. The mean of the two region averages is 6.70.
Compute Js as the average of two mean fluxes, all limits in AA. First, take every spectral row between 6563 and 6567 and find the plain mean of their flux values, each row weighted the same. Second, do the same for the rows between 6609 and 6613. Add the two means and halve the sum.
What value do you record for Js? 6.12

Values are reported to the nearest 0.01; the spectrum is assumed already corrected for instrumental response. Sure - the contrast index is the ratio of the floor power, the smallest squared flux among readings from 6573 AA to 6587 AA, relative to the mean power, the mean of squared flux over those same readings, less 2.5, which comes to -1.54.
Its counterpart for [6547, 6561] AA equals -1.65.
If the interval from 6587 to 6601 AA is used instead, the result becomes -1.54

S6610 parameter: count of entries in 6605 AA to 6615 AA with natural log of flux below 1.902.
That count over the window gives 4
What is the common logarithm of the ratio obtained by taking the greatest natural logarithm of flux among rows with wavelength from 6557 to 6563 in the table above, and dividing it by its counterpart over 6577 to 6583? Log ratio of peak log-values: -0.031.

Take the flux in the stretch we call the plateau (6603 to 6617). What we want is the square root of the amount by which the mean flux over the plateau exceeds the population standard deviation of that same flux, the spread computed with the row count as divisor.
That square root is 2.57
